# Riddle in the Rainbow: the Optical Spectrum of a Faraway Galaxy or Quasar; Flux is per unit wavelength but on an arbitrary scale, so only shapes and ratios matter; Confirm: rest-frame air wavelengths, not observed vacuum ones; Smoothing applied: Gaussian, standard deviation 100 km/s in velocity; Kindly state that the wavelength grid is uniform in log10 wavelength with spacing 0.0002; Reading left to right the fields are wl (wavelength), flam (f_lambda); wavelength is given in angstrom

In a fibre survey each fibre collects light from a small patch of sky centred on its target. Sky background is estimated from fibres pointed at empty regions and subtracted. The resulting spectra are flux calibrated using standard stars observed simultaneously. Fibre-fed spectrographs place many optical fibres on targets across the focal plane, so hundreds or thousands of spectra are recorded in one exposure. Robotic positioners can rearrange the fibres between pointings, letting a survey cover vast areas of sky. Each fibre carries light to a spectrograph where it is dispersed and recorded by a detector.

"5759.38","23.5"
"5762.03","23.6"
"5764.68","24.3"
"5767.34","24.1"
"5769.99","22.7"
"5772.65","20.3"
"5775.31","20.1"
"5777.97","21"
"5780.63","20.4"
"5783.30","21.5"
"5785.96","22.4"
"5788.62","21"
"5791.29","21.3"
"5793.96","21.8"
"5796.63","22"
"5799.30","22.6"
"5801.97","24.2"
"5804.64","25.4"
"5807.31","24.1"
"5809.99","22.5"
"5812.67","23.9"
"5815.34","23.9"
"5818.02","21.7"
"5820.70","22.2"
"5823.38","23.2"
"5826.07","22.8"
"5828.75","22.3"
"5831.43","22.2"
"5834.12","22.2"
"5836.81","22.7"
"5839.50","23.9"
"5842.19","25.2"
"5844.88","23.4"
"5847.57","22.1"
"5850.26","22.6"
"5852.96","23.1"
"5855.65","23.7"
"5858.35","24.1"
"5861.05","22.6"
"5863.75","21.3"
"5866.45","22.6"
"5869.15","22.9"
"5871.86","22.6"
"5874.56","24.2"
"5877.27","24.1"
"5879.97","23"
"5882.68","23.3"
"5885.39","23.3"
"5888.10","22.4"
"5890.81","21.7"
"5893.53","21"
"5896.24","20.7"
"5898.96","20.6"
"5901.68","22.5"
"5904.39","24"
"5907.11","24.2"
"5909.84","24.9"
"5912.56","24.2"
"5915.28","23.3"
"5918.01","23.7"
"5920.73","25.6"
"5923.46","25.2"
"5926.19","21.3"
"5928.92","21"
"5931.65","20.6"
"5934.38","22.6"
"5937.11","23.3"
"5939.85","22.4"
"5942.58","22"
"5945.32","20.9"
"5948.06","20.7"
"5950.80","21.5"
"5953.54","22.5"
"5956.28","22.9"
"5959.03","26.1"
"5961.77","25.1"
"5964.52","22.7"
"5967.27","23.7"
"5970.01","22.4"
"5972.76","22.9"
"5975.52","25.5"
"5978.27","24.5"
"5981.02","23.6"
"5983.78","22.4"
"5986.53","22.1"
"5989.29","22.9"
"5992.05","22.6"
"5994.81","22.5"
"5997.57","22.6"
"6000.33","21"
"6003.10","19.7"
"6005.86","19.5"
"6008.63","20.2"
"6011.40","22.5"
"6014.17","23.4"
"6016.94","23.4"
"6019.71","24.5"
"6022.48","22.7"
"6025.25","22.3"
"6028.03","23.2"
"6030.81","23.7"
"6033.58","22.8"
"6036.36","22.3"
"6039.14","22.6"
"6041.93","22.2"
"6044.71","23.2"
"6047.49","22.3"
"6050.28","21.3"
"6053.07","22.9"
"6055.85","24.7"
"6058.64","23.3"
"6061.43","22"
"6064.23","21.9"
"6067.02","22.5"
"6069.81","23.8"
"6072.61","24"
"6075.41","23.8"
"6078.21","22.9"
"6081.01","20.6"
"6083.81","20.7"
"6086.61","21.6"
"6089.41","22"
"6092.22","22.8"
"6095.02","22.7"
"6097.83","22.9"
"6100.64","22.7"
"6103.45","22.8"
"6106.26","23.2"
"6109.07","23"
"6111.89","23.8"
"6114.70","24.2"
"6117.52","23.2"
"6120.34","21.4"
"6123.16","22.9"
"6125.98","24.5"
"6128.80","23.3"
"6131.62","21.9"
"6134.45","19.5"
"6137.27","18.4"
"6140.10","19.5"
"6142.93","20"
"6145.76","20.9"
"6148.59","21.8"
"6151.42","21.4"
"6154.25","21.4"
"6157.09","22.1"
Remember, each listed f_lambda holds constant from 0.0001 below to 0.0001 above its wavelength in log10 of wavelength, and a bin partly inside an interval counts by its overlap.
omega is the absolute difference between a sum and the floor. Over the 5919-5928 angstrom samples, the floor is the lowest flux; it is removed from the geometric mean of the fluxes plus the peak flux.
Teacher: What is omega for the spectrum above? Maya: 28.3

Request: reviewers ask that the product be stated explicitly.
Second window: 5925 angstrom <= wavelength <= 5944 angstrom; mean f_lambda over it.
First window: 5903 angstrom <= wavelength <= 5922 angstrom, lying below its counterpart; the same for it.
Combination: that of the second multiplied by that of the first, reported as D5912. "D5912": 531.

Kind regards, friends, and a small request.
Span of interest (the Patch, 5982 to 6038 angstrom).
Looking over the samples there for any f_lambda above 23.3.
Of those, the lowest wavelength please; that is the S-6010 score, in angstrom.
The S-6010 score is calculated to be 6014.17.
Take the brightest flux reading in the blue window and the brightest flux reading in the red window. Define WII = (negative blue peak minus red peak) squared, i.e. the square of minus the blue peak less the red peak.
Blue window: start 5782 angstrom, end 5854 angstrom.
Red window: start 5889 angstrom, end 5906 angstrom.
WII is 2440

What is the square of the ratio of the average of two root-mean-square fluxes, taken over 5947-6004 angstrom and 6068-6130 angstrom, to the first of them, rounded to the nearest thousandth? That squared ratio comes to 0.999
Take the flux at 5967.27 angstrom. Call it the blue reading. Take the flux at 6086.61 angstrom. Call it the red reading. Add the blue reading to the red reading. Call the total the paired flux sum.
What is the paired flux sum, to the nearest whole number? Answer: 45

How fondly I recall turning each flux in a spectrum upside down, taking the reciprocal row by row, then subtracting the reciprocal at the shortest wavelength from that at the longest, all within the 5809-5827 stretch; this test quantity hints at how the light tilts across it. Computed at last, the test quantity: -0.0006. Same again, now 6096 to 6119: -0.0006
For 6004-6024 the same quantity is -0.0072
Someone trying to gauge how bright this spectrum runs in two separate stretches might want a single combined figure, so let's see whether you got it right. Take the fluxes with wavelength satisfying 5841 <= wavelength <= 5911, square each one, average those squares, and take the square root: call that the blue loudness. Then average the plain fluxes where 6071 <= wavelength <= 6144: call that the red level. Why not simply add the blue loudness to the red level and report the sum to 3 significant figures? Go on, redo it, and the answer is 45.2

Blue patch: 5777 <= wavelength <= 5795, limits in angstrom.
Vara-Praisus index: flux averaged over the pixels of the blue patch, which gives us 21.3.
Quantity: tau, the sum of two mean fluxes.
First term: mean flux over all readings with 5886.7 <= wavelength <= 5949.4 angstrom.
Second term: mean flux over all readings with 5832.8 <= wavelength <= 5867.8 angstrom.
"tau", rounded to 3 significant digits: 45.6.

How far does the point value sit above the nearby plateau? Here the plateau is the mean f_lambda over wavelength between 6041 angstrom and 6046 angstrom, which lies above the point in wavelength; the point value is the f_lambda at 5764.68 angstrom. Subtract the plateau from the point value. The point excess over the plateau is 1.6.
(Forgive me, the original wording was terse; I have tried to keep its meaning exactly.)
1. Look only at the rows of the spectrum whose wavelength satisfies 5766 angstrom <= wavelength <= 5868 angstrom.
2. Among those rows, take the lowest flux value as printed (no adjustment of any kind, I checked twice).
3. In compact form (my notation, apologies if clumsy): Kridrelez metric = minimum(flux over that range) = 20.1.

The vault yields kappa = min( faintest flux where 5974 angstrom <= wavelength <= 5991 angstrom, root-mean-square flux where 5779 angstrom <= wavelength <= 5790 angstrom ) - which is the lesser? 21.3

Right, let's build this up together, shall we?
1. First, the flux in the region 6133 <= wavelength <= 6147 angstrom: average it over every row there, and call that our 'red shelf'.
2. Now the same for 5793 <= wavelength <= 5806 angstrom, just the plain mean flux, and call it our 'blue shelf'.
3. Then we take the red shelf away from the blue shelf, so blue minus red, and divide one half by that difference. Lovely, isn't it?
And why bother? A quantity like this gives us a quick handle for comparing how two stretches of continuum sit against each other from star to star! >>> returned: 0.1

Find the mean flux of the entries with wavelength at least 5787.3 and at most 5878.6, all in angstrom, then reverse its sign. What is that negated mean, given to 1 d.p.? -23.0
